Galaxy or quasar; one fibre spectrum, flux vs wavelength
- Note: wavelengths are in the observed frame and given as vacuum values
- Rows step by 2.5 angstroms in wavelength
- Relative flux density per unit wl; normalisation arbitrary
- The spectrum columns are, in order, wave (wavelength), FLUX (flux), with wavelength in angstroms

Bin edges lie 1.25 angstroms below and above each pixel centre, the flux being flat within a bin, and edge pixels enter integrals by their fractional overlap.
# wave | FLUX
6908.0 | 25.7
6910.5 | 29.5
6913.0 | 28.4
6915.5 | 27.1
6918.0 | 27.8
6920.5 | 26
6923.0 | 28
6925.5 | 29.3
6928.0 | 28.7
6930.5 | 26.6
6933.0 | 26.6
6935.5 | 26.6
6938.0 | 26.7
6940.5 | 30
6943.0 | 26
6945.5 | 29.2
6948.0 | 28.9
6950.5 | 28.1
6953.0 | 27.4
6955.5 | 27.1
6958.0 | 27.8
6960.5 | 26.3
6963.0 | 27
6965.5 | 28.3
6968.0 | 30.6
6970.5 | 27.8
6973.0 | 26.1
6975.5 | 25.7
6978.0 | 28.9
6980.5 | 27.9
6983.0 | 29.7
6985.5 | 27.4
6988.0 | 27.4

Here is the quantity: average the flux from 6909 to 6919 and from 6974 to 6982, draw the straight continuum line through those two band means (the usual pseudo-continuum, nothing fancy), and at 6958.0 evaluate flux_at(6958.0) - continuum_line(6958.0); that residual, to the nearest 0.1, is 0.1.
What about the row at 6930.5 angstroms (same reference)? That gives -1.4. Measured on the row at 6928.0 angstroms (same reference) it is 0.7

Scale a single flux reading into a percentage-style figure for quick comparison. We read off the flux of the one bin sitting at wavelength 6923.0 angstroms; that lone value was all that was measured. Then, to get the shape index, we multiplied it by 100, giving 2800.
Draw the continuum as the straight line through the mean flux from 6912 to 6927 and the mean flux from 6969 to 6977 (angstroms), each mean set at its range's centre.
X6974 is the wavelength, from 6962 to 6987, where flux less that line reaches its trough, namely 6975.5 angstroms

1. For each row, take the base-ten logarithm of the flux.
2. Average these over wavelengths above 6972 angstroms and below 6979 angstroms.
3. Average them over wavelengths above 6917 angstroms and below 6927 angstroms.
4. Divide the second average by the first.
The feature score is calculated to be 1.01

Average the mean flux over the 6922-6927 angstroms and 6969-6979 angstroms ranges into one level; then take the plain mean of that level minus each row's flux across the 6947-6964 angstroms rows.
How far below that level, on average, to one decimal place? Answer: 0.4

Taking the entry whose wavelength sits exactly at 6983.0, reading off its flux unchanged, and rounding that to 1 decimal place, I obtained 29.7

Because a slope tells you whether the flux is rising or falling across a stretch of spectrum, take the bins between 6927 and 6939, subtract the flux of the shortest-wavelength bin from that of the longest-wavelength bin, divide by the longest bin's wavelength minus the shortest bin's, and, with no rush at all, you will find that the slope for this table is -0.20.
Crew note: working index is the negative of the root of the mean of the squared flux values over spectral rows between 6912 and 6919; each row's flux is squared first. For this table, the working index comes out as -27.8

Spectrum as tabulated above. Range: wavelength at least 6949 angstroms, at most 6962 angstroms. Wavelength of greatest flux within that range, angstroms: 6950.5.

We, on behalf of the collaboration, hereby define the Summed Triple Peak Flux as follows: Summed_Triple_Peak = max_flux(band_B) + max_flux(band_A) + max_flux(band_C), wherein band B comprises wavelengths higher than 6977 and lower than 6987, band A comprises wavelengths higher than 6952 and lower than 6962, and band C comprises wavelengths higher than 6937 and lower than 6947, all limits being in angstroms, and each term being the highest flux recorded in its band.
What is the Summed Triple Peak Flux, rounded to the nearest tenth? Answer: 87.5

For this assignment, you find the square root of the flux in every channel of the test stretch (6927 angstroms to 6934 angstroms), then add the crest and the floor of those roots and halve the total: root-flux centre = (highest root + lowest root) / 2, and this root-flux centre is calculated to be 5.26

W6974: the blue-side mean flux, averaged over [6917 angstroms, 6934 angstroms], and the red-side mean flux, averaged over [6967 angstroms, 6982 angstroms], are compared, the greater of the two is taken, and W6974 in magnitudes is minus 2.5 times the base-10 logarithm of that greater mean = -3.611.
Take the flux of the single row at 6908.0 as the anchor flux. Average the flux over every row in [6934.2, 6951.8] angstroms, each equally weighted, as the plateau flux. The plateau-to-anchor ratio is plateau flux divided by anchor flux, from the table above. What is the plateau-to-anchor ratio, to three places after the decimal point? 1.087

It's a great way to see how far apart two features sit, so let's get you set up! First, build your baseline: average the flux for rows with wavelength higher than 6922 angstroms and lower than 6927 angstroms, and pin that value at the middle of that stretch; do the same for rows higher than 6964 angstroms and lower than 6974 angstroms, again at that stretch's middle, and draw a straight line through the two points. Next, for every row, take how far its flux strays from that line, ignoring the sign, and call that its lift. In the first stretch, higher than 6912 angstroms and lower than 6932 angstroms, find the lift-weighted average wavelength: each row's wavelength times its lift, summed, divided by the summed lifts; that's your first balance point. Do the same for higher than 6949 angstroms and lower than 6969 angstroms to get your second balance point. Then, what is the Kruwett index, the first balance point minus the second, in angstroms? -39.1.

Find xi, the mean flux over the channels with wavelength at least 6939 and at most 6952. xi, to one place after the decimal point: 28.4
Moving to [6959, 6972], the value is 28.0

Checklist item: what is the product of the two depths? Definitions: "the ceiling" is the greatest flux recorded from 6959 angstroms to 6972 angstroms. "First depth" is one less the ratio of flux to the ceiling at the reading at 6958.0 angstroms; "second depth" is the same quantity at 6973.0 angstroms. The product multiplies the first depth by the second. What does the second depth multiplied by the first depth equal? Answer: 0.013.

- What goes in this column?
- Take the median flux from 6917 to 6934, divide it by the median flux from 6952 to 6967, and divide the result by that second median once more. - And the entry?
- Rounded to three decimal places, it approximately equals 0.037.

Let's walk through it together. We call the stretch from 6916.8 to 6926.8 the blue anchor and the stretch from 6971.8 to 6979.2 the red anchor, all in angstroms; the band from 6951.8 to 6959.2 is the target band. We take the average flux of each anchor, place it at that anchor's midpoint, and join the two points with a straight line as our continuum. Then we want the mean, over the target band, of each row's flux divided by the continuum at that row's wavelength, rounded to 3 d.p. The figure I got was 1.008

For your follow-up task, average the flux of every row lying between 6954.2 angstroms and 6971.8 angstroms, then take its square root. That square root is 5.28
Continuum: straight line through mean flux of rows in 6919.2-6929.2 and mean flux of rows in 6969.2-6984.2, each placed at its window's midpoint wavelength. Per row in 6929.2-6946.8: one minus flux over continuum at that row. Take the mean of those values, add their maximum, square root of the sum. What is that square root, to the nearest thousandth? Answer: 0.294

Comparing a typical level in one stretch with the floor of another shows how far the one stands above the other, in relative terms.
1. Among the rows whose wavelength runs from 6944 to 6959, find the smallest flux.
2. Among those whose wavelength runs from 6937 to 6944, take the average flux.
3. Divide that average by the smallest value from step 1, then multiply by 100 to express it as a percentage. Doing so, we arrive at 102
